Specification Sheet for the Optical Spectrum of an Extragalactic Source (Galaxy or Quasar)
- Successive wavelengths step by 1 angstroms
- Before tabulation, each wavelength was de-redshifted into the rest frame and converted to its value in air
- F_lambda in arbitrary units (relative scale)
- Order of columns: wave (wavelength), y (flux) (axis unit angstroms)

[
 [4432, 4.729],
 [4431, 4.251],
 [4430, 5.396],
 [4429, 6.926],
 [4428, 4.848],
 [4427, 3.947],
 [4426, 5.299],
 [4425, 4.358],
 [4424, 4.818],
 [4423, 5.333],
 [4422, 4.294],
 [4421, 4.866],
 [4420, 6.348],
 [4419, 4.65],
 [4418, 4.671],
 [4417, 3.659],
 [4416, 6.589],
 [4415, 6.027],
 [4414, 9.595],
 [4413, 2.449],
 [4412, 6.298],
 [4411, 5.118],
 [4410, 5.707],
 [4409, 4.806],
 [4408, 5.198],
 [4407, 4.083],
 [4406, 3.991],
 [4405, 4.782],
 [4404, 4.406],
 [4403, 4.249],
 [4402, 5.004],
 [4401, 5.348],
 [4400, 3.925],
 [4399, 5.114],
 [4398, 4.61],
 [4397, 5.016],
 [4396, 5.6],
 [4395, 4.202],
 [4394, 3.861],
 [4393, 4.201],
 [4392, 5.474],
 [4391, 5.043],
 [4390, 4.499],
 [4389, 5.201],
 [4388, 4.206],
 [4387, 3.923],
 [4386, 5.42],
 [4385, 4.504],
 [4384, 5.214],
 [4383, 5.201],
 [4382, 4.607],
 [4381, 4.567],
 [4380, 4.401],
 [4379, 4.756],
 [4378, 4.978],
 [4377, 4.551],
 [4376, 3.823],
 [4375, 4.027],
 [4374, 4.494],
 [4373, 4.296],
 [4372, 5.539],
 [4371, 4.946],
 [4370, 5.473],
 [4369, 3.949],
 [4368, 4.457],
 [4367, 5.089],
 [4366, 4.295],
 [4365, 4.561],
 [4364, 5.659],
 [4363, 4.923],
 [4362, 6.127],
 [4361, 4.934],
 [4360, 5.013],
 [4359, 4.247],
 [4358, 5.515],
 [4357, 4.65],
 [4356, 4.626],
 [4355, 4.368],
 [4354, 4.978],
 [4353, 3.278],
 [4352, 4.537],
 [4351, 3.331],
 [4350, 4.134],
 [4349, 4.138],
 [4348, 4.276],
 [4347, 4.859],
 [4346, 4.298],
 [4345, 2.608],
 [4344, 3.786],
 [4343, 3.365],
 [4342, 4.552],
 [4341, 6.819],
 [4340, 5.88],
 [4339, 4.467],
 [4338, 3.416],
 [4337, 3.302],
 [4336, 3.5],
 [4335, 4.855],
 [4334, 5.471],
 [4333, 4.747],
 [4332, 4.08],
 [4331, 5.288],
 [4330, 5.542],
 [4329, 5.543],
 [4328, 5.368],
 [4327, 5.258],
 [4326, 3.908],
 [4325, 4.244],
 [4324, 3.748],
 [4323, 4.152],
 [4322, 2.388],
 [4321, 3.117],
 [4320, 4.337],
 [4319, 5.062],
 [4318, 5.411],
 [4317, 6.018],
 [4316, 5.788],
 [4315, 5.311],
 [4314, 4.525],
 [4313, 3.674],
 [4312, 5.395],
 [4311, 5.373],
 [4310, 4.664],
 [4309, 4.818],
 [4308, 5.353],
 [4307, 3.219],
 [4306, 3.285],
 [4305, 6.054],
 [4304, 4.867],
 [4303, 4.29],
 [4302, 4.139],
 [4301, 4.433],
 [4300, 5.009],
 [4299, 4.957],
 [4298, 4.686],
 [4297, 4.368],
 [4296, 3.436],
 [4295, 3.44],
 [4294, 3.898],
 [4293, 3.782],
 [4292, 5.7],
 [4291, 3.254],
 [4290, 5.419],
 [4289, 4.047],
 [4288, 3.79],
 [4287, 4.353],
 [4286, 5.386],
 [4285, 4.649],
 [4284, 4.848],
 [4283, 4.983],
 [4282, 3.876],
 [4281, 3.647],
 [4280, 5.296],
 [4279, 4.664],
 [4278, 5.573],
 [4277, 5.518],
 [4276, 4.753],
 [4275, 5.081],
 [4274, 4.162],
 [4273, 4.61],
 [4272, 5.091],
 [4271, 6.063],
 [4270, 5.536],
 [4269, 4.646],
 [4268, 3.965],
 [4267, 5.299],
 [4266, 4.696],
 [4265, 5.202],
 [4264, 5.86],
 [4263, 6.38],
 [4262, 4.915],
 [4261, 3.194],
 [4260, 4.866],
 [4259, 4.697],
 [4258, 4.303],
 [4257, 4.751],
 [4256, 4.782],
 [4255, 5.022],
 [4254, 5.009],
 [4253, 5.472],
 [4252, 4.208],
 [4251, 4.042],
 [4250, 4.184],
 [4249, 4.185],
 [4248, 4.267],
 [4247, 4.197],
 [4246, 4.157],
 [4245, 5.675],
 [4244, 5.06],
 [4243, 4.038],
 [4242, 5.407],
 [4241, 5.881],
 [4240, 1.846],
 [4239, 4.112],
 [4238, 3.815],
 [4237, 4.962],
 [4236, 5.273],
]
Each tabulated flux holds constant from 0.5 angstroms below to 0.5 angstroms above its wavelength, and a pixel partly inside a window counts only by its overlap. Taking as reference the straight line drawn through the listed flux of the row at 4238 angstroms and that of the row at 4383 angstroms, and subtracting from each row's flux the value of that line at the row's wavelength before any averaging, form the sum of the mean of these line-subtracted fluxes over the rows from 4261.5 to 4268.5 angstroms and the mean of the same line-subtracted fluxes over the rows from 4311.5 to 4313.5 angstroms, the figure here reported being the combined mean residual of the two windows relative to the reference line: 1.1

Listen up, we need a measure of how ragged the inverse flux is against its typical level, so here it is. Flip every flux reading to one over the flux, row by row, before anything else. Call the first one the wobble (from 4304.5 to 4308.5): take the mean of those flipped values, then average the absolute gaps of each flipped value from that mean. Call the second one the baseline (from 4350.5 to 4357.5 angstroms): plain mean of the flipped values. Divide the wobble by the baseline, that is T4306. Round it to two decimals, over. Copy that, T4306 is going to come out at 0.27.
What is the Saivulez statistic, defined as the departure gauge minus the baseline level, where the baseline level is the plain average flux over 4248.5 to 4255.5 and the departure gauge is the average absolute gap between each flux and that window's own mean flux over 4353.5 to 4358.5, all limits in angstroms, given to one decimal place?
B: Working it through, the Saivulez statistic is -4.3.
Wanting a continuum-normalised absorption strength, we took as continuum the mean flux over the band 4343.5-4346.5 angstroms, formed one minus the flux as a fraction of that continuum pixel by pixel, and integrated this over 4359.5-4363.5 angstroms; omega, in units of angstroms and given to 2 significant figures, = -1.9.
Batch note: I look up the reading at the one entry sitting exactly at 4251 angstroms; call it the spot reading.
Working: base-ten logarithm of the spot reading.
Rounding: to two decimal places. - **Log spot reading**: 0.61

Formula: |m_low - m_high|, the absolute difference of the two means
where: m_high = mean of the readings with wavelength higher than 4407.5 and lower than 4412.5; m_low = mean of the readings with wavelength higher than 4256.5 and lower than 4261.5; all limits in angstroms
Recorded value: 1.1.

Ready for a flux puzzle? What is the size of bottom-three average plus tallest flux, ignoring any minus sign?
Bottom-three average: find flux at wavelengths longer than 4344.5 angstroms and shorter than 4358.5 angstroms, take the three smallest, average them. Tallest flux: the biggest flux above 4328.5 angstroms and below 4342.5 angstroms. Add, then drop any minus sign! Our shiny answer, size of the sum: 9.9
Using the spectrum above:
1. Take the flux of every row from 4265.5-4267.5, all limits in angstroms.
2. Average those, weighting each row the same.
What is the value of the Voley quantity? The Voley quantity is 5.0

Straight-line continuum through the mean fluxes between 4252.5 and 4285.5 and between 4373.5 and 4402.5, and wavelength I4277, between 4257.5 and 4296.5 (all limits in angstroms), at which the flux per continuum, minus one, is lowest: 4261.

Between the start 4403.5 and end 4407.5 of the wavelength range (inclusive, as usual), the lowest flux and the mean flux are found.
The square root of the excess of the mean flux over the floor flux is 0.57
